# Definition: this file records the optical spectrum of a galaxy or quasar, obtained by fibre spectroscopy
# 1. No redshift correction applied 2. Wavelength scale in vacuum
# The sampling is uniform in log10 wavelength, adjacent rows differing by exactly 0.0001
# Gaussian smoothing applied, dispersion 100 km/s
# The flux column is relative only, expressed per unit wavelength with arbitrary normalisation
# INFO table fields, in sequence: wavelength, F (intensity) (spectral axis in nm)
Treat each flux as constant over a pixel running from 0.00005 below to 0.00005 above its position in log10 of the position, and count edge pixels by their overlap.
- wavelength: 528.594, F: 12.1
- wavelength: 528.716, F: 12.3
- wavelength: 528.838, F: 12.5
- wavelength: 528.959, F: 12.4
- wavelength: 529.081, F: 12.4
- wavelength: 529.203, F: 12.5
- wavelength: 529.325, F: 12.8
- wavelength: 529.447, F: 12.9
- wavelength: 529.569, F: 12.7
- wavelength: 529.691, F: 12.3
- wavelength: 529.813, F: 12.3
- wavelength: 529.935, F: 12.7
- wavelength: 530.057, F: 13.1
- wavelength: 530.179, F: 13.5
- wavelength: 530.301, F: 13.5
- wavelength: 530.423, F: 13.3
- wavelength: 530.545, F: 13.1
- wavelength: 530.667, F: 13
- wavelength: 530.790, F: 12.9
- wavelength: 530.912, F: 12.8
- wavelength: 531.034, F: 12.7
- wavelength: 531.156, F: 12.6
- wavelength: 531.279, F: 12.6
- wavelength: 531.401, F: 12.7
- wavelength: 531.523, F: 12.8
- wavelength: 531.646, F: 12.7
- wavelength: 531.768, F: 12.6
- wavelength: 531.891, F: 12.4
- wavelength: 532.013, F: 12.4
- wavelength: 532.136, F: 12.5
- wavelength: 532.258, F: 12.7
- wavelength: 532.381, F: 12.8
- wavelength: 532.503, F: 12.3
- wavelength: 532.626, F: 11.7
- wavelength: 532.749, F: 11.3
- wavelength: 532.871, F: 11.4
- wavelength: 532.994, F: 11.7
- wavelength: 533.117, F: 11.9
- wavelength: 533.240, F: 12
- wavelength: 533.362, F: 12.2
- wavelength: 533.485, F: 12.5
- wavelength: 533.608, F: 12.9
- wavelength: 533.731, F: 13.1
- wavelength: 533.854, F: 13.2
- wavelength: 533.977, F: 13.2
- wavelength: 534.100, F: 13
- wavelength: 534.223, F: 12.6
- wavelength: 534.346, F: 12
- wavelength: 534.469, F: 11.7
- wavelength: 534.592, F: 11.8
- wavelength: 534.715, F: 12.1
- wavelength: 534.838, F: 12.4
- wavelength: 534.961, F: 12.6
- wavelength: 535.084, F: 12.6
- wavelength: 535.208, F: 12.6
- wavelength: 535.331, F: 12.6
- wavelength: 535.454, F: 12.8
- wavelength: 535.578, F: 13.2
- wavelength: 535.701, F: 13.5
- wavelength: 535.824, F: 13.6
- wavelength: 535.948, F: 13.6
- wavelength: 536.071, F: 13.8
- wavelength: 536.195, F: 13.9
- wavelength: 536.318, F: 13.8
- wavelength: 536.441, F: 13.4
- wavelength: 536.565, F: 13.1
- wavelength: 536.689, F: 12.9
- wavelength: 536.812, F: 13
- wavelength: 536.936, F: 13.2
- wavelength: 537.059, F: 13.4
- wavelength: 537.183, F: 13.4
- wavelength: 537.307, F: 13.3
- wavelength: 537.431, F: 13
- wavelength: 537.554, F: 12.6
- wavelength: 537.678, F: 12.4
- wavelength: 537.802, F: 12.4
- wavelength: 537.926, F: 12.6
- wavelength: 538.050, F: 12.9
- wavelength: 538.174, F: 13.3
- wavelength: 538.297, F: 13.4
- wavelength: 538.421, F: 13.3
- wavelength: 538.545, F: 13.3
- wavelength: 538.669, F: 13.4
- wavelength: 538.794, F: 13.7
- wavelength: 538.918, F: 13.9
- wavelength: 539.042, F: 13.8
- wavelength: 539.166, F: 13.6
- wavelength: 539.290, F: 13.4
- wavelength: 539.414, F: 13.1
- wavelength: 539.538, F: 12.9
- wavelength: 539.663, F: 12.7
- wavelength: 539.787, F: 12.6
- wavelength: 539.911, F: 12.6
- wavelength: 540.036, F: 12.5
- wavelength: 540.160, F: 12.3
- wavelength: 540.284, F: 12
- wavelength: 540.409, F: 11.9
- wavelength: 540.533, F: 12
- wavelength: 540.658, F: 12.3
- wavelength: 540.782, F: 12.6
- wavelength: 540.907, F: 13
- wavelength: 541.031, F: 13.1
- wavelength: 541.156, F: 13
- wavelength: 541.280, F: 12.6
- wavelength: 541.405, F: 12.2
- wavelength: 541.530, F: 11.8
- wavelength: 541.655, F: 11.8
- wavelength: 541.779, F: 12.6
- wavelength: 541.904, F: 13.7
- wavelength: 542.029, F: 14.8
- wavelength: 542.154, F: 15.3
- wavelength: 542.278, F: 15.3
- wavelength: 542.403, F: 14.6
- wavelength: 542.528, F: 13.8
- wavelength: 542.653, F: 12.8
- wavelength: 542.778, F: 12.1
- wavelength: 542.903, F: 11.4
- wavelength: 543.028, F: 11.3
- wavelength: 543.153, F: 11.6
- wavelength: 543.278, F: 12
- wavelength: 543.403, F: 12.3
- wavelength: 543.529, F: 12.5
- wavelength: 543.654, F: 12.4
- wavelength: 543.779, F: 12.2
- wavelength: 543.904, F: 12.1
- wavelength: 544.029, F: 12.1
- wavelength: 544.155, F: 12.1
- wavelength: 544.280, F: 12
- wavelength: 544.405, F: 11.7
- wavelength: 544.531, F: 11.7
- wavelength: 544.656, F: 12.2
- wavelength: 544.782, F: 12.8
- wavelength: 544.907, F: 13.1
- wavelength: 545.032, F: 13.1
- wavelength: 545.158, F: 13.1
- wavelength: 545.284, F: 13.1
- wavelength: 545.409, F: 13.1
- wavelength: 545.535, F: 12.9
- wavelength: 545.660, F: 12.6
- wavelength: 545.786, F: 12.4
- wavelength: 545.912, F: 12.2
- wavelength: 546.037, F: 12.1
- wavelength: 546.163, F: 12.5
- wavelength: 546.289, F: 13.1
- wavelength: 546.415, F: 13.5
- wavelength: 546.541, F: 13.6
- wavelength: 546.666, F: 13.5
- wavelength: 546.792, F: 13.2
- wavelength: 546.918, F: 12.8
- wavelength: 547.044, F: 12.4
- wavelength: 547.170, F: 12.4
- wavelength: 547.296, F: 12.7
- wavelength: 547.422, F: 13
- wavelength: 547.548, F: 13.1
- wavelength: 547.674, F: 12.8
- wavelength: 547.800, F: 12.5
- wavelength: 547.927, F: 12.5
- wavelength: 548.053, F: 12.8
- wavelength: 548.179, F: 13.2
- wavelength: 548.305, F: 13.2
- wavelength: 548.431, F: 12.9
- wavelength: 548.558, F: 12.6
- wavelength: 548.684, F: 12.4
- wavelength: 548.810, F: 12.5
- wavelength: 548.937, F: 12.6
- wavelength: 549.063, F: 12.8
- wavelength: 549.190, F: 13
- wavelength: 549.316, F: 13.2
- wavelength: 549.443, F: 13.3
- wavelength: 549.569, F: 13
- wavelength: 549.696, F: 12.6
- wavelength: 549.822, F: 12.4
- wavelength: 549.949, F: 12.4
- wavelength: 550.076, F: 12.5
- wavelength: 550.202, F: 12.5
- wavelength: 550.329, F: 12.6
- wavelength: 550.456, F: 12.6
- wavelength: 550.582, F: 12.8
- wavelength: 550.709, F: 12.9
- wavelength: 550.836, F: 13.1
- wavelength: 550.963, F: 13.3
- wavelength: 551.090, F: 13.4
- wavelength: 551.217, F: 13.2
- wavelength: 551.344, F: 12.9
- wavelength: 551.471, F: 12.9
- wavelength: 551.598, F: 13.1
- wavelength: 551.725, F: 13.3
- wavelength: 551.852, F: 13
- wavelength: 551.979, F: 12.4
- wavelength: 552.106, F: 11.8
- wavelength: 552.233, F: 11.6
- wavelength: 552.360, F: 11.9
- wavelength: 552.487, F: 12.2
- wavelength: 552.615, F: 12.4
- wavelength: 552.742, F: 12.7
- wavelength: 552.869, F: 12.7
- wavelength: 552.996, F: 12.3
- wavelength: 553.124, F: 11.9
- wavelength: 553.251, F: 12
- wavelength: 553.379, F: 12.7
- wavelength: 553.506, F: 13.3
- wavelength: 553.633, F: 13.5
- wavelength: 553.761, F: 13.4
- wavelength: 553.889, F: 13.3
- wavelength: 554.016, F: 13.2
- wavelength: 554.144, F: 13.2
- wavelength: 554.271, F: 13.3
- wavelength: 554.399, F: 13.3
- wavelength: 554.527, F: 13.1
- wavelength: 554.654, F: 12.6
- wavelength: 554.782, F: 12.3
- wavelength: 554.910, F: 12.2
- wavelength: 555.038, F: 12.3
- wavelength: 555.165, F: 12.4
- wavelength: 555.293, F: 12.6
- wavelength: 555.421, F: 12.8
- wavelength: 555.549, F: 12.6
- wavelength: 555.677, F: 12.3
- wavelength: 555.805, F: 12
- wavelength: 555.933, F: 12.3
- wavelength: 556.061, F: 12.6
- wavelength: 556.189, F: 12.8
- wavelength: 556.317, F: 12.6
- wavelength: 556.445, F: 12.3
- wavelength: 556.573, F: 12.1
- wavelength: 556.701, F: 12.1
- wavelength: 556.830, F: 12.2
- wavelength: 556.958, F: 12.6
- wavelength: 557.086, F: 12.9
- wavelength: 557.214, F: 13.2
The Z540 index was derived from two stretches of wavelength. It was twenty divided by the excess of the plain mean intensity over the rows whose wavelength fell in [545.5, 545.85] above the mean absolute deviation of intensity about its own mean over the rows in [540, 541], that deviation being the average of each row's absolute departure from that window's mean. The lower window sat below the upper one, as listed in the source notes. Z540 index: 1.62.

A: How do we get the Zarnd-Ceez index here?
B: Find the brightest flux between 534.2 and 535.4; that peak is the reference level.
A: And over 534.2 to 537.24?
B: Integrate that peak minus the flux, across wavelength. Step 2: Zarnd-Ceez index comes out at -1.1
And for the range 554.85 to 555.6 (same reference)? 0.1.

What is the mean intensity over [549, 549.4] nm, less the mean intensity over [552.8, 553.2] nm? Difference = 0.7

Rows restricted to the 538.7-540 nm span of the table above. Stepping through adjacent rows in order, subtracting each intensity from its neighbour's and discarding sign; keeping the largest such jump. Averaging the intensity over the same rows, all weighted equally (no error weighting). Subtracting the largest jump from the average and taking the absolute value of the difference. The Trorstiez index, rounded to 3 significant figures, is 12.9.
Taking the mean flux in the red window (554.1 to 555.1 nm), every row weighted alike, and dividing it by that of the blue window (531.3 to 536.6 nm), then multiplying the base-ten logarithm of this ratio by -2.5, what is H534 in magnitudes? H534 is -0.012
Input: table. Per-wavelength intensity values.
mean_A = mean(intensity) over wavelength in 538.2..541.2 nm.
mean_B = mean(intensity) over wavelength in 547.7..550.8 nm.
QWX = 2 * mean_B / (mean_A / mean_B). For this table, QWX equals 25.1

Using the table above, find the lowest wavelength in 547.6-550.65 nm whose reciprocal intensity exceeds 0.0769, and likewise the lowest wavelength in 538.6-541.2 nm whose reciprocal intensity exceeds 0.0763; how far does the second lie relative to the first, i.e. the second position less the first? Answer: -8.26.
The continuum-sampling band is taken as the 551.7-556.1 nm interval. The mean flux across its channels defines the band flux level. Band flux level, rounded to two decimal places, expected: 12.61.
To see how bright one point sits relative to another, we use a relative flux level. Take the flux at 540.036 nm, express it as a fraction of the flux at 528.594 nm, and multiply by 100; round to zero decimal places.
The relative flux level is 103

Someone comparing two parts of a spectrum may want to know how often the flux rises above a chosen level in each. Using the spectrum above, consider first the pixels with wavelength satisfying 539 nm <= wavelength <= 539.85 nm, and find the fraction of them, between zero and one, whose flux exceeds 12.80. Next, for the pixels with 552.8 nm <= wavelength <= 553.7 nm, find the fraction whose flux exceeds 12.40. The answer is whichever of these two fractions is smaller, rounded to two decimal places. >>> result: 0.57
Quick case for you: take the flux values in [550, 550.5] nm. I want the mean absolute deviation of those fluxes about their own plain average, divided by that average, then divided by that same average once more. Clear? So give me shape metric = 0.0003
